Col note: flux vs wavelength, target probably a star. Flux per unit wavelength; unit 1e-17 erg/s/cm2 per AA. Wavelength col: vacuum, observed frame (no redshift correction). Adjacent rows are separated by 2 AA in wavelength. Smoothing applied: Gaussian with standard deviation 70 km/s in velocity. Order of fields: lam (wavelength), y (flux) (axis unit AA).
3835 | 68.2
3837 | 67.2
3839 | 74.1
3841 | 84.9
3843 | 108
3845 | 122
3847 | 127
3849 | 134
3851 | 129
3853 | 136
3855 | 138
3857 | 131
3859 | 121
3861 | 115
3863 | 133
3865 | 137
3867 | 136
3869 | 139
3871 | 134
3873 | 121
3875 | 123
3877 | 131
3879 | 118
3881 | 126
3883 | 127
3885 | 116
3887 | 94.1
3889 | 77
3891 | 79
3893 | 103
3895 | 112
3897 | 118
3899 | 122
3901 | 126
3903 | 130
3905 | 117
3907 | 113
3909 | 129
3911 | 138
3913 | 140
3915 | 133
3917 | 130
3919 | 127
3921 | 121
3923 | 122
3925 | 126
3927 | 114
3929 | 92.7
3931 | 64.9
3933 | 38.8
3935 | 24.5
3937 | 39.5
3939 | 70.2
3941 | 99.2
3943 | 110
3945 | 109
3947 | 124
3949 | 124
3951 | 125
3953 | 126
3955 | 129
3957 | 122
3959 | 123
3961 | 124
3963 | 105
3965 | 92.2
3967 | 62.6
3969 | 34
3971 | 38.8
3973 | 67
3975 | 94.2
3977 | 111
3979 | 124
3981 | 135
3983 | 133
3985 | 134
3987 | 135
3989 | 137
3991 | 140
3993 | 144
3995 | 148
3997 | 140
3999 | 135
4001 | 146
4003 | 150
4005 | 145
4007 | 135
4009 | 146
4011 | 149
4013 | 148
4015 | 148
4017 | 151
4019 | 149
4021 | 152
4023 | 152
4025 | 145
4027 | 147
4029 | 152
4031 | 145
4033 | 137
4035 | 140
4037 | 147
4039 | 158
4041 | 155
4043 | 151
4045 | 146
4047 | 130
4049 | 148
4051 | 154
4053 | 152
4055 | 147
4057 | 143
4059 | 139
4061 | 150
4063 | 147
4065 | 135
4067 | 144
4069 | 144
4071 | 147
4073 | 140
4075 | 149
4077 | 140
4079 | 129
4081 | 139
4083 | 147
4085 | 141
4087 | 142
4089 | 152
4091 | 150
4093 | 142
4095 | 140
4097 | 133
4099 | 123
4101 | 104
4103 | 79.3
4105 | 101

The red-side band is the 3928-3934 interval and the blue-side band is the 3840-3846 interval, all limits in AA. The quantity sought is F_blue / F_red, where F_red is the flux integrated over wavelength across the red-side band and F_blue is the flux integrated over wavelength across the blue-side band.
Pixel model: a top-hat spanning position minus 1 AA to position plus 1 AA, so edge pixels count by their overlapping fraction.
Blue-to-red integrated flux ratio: 1.6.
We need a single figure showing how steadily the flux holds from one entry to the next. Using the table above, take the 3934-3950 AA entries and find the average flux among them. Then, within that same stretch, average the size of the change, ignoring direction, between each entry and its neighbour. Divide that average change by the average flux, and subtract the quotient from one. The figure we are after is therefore 0.83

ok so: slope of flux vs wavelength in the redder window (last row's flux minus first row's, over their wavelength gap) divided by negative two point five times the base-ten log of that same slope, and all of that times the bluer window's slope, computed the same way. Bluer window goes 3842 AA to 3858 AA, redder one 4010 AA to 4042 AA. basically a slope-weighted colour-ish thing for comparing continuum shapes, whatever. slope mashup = 0.19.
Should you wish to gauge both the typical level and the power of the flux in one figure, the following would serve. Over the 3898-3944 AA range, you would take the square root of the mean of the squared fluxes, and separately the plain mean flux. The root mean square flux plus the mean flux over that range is 216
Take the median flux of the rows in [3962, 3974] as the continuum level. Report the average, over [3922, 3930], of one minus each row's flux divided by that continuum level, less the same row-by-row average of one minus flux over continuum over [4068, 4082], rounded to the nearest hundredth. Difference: 0.42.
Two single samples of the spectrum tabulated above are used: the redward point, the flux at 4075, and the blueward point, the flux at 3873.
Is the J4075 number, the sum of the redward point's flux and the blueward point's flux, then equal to 270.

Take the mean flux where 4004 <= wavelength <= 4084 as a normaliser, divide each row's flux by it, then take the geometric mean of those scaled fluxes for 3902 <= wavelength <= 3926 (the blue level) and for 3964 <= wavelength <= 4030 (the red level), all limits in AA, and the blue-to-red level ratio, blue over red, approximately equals 1.0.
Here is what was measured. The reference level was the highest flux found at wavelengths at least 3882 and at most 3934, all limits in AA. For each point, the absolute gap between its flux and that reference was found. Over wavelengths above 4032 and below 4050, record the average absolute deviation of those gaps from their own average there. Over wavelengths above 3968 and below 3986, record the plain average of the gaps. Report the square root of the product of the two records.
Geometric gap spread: 14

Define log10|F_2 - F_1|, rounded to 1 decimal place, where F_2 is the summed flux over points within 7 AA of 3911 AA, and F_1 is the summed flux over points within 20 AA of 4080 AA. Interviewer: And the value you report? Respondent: 3.3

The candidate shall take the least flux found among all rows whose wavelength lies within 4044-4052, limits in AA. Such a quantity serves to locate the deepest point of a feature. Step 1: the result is 130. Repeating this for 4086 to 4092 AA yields 142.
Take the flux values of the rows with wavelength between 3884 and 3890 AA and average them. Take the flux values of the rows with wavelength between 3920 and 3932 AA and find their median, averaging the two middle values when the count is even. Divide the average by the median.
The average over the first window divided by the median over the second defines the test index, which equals 0.81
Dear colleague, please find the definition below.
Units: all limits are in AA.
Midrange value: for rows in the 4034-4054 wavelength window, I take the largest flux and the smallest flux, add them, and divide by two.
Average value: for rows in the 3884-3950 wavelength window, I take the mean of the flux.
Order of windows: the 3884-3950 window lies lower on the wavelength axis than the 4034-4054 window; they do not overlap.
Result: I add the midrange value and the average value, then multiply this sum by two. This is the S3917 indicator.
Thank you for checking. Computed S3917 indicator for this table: 499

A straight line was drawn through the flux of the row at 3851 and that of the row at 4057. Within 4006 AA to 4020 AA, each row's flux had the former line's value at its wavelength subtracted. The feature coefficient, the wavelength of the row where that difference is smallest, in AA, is 4007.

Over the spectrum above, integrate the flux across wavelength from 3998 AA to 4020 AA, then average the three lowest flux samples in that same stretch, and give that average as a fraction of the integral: 0.043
